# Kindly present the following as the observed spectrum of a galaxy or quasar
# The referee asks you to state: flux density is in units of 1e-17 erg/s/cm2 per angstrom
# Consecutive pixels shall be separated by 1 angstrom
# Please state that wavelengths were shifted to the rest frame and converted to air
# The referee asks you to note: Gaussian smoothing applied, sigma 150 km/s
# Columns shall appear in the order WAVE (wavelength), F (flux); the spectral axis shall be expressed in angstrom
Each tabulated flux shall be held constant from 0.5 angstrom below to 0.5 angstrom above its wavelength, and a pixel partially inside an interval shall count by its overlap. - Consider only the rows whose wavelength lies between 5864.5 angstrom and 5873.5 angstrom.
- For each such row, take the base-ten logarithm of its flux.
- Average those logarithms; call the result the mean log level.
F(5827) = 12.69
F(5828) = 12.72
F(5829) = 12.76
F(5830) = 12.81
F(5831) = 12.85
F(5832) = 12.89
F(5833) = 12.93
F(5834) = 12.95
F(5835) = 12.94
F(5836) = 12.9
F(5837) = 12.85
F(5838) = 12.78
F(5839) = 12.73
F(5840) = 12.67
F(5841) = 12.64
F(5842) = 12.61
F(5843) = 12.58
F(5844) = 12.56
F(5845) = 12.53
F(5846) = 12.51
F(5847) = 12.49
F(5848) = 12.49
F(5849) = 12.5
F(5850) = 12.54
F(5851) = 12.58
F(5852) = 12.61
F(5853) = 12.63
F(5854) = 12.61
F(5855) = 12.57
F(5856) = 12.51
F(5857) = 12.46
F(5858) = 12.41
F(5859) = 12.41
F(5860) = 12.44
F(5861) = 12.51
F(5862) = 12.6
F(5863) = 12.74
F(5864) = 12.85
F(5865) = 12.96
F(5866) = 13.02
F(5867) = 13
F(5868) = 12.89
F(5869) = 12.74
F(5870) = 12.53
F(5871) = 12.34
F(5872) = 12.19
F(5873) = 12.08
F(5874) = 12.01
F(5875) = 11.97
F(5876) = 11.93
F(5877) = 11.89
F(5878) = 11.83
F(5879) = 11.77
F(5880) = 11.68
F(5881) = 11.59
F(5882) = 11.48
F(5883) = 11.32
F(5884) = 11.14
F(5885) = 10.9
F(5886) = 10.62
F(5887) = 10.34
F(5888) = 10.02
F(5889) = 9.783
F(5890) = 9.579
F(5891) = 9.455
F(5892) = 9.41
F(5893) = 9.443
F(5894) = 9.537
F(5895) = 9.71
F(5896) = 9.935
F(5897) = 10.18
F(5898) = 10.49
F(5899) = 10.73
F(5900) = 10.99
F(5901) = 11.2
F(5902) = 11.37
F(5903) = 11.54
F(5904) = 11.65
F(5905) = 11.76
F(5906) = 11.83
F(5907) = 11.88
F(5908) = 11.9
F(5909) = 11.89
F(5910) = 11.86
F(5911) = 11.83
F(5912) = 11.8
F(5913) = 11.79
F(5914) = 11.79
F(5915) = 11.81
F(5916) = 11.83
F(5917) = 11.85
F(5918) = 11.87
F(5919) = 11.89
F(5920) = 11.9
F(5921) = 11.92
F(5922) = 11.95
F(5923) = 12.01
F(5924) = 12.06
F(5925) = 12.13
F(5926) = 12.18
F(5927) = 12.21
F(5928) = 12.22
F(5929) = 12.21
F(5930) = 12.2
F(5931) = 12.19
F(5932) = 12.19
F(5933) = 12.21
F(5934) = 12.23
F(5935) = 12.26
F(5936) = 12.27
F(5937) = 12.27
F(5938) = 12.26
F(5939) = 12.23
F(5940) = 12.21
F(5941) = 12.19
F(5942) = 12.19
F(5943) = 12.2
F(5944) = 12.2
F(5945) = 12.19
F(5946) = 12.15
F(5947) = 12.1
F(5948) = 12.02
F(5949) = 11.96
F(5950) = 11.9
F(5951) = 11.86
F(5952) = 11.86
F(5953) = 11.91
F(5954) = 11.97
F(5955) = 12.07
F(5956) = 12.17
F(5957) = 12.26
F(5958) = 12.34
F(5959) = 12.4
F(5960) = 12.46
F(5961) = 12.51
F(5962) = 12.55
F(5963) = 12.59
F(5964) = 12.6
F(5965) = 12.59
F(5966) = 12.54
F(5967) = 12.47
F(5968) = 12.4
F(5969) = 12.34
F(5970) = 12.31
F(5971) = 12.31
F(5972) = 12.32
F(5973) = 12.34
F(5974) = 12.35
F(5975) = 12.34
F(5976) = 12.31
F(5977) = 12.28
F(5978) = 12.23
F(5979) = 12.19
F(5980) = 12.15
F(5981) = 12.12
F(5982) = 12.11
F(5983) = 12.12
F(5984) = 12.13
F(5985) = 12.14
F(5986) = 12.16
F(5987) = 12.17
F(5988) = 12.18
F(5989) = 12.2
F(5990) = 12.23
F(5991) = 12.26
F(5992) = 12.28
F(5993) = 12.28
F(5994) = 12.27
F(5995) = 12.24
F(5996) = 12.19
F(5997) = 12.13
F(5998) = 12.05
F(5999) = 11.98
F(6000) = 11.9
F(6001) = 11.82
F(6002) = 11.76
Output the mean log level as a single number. 1.10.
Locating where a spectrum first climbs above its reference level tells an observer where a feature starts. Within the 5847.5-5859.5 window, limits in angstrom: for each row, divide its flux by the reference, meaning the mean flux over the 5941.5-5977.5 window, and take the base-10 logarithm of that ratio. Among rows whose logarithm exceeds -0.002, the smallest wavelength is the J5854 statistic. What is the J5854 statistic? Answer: 5848 angstrom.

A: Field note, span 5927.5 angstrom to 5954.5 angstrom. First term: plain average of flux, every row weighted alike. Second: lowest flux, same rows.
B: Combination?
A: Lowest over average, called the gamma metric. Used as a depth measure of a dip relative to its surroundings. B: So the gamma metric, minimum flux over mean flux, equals 0.977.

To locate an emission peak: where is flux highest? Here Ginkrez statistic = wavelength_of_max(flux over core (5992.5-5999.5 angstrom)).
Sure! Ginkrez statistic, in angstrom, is 5993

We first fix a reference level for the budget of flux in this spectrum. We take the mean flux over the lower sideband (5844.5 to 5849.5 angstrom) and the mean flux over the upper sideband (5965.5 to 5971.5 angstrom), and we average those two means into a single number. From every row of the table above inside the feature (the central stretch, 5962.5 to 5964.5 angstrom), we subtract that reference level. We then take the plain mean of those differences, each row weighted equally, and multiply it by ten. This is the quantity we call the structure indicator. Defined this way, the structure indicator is 1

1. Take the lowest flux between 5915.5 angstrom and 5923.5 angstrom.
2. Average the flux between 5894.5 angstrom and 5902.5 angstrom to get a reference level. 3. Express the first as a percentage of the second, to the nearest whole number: 112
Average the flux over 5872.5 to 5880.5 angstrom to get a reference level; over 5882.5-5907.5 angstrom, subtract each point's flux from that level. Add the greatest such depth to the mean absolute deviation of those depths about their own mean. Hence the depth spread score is 3.2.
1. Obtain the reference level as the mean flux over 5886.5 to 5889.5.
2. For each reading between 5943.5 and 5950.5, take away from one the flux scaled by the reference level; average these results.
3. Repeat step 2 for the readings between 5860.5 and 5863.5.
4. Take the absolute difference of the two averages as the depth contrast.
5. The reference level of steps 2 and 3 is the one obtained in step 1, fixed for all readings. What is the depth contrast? 0.054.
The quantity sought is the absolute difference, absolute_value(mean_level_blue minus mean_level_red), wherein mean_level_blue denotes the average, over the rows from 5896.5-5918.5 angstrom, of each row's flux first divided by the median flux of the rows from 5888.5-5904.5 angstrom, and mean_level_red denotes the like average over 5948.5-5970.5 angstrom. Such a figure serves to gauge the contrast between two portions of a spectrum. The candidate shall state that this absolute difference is 0.073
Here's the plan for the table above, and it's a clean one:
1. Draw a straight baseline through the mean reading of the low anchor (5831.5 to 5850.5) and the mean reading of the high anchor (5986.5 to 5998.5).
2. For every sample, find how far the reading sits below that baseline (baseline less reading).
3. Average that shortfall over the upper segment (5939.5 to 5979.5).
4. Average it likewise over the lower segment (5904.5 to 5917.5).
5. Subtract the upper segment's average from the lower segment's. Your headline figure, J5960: 0.6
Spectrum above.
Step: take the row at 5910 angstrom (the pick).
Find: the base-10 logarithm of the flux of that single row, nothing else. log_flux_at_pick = 1.07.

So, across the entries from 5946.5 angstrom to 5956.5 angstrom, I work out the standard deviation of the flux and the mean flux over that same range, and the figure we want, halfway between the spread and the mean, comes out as 6.04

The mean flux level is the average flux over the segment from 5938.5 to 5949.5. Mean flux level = 12.1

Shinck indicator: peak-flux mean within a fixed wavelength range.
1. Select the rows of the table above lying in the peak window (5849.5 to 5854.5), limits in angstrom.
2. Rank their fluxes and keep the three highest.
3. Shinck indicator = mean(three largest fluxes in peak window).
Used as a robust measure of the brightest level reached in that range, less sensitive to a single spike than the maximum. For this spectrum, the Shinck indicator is 12.6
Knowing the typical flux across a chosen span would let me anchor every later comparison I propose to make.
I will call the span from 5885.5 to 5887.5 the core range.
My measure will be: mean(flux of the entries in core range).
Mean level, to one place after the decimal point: 10.5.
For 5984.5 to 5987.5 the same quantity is 12.2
